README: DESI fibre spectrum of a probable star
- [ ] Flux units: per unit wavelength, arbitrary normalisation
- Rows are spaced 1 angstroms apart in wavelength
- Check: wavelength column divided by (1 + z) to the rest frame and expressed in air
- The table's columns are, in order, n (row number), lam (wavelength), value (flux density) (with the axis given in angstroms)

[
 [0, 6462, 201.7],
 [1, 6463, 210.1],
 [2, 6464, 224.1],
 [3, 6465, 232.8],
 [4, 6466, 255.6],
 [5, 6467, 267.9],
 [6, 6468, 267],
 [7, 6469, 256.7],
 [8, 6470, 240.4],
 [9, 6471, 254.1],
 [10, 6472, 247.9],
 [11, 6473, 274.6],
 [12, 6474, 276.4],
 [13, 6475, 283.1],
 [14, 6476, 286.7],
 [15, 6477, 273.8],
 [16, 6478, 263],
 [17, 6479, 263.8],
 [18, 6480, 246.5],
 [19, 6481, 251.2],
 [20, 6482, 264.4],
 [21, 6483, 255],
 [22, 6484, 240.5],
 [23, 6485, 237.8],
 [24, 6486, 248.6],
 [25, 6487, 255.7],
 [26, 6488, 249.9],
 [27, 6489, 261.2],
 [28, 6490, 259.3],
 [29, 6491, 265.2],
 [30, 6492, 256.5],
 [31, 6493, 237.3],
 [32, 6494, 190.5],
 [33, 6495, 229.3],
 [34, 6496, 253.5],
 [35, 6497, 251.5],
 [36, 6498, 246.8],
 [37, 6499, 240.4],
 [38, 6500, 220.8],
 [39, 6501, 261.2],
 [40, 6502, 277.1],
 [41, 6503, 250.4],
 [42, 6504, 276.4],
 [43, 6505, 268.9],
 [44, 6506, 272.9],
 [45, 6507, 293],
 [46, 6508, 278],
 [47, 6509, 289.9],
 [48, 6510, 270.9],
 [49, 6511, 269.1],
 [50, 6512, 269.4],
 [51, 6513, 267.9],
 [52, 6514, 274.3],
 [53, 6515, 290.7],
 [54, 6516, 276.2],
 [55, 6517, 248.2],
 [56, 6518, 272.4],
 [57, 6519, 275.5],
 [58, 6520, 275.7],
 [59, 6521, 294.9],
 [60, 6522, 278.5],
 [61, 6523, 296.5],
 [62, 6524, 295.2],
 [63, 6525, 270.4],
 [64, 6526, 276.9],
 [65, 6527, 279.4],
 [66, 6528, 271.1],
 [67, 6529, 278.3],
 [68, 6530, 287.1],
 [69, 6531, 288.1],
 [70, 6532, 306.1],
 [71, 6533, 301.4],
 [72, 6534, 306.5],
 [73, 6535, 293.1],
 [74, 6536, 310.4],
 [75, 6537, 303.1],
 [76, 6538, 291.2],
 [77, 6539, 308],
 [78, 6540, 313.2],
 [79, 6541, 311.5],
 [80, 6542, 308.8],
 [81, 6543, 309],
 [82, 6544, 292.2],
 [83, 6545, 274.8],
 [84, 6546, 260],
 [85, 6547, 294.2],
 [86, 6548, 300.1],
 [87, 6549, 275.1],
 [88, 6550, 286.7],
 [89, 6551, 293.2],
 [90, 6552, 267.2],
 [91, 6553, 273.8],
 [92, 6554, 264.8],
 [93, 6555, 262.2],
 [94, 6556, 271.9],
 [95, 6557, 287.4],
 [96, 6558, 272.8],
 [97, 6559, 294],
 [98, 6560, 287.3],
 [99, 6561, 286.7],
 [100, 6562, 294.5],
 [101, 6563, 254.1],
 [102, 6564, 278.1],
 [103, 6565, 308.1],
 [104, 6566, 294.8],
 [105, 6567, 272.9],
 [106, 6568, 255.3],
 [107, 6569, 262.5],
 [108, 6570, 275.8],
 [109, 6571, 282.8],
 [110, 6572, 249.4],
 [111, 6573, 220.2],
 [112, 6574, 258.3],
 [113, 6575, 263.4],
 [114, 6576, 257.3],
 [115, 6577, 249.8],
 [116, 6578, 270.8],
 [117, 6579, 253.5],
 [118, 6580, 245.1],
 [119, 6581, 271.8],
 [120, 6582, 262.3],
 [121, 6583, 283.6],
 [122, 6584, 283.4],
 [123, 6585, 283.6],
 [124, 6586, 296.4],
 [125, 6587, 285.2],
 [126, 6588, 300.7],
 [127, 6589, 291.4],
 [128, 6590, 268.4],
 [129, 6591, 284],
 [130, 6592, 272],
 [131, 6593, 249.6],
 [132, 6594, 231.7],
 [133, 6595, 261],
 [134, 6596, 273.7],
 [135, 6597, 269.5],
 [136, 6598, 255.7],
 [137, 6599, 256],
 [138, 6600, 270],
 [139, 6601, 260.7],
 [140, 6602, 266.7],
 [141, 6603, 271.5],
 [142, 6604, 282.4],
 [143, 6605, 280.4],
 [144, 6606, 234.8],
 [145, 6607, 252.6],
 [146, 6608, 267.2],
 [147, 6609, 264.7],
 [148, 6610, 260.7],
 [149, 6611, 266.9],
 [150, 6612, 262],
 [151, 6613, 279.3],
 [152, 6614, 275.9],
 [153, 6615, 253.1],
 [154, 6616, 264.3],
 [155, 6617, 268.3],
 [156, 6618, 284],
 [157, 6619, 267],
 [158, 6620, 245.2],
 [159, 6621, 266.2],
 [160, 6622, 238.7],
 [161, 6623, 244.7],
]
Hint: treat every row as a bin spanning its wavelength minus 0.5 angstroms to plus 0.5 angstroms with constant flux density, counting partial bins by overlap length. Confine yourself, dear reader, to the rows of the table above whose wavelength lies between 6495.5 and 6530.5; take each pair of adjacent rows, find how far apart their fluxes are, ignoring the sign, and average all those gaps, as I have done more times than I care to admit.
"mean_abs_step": 12.6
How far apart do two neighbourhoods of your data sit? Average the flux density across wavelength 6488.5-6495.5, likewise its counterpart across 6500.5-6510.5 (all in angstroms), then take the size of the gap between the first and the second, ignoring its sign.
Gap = 31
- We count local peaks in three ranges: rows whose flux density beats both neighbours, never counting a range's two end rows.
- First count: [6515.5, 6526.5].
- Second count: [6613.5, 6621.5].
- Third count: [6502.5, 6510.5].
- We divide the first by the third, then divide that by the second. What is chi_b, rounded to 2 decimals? 0.67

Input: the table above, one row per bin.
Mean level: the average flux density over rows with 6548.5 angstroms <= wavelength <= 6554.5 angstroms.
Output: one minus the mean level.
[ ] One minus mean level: -276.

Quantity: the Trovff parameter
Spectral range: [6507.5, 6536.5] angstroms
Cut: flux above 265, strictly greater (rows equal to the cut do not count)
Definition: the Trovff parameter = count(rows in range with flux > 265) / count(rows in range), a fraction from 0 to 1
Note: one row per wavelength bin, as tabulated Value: 1.0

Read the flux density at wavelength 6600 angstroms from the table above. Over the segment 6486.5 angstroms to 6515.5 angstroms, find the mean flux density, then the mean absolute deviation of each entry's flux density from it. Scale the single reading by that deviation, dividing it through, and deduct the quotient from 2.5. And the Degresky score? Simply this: -14.3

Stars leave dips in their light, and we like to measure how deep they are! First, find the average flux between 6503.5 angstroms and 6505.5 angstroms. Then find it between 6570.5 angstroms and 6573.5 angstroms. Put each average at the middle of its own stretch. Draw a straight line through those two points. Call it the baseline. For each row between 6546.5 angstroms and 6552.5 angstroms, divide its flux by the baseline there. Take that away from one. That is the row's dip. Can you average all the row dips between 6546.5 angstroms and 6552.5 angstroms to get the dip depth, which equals -0.11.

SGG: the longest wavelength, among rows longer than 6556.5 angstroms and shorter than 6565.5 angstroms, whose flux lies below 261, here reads 6563 angstroms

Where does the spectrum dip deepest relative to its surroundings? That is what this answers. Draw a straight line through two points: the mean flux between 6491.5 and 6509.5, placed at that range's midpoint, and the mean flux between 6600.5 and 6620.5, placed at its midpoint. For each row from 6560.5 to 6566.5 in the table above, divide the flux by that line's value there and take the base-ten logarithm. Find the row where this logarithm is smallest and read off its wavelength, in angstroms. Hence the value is 6563 angstroms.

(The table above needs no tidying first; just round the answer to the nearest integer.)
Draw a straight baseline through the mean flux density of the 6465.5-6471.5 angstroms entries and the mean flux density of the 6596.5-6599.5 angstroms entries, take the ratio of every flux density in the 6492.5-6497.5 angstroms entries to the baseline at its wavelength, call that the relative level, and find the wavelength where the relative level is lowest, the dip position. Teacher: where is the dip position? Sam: 6494 angstroms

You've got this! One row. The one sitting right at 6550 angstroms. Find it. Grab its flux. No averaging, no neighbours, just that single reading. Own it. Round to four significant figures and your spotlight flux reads 286.7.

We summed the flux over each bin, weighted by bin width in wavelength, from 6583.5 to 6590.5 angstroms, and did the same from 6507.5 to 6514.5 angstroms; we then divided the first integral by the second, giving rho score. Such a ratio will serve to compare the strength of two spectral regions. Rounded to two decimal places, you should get 1.05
